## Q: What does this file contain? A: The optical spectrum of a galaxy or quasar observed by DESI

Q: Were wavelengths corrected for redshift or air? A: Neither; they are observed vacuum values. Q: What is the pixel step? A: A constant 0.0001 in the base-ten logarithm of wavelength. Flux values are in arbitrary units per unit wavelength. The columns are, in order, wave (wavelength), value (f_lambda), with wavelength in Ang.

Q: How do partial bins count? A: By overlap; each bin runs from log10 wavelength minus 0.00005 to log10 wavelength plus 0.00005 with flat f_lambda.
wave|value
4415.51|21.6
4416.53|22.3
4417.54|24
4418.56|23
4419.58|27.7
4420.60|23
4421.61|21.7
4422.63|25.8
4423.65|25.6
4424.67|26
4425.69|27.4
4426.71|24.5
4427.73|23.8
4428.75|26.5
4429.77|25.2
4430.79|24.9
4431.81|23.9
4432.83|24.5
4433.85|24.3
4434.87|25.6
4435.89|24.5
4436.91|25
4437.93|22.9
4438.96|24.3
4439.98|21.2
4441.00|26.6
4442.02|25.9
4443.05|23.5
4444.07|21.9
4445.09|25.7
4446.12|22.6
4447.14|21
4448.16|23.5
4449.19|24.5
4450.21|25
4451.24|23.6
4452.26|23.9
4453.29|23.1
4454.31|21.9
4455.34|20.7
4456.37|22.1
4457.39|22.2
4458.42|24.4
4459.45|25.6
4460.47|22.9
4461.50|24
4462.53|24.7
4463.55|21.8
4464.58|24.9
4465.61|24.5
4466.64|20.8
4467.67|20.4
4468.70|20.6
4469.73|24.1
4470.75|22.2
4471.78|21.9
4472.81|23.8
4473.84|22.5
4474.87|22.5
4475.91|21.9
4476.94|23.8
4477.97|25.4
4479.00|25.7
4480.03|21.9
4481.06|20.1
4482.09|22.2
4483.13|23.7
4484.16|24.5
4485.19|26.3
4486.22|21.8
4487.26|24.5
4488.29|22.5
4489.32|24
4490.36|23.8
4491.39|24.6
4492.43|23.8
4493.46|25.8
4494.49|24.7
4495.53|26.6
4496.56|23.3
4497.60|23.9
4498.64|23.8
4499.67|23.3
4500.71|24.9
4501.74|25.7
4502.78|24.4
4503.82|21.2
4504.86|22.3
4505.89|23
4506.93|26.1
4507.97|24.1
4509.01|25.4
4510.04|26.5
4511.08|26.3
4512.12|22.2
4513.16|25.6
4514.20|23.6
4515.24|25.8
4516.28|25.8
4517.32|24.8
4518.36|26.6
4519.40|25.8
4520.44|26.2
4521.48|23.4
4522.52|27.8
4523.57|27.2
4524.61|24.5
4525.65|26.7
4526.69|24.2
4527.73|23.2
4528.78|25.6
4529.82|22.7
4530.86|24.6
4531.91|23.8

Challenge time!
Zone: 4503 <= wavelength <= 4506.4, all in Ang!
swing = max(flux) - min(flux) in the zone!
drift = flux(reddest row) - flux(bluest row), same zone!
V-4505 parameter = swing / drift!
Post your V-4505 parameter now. 1.0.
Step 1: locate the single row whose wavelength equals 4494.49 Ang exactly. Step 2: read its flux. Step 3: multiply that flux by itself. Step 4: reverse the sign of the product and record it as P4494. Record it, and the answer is -610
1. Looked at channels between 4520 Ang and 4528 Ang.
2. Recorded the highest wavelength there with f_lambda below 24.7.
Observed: 4527.73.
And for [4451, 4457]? 4456.37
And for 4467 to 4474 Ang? 4473.84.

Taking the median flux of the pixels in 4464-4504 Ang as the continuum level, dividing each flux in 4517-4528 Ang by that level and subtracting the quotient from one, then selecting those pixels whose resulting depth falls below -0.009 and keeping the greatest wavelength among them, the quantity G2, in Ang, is 4526.69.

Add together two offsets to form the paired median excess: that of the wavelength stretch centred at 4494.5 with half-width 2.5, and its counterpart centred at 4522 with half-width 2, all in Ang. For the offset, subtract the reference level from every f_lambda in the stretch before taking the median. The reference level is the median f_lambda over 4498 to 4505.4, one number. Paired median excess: 3.8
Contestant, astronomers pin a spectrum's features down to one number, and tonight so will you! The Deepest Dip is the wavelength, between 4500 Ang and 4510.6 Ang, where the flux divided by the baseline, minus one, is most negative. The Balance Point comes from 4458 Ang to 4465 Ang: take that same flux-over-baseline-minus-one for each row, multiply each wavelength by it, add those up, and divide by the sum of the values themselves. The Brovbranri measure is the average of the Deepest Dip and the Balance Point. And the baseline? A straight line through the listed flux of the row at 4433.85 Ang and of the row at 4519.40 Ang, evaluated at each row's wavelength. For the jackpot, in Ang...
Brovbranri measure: 4483.1 Ang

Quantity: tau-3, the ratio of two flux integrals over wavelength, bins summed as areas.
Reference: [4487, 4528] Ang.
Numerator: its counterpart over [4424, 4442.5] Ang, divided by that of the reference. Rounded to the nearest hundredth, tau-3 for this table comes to 0.45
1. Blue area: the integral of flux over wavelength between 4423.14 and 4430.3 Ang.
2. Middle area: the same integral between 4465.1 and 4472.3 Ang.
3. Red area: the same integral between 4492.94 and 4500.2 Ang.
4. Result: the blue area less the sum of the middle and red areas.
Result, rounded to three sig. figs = -154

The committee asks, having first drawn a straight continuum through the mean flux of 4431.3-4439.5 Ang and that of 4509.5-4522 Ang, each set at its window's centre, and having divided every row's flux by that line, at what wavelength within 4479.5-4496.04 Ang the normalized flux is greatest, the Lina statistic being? 4495.53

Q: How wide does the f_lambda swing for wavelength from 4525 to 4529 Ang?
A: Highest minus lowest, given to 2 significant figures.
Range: 3.5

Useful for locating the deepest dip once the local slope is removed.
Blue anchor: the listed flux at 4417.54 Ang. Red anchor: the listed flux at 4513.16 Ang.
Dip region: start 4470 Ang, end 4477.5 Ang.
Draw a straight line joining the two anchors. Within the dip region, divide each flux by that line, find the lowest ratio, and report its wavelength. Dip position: 4475.91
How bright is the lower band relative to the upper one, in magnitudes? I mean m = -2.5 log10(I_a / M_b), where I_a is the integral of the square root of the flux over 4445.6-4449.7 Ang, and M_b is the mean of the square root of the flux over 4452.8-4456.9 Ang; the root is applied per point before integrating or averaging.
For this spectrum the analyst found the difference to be -1.55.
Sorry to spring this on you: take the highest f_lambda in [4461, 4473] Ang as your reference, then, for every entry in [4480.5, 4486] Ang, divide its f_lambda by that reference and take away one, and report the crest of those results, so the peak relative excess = 0.056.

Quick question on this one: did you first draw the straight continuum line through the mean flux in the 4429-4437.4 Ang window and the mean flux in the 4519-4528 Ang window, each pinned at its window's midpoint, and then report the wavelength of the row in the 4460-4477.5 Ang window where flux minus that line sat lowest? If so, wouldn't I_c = 4467.67 Ang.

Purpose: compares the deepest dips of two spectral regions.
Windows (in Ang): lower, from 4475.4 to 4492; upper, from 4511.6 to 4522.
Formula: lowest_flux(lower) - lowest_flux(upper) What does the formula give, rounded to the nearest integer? -2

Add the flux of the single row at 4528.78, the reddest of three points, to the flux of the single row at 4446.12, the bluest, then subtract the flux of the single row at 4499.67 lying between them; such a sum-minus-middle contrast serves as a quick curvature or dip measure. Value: 24.9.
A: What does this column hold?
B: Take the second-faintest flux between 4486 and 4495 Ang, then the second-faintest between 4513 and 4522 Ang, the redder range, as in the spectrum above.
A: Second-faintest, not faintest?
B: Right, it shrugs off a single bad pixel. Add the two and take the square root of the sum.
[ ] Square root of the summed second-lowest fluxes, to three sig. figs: 6.79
